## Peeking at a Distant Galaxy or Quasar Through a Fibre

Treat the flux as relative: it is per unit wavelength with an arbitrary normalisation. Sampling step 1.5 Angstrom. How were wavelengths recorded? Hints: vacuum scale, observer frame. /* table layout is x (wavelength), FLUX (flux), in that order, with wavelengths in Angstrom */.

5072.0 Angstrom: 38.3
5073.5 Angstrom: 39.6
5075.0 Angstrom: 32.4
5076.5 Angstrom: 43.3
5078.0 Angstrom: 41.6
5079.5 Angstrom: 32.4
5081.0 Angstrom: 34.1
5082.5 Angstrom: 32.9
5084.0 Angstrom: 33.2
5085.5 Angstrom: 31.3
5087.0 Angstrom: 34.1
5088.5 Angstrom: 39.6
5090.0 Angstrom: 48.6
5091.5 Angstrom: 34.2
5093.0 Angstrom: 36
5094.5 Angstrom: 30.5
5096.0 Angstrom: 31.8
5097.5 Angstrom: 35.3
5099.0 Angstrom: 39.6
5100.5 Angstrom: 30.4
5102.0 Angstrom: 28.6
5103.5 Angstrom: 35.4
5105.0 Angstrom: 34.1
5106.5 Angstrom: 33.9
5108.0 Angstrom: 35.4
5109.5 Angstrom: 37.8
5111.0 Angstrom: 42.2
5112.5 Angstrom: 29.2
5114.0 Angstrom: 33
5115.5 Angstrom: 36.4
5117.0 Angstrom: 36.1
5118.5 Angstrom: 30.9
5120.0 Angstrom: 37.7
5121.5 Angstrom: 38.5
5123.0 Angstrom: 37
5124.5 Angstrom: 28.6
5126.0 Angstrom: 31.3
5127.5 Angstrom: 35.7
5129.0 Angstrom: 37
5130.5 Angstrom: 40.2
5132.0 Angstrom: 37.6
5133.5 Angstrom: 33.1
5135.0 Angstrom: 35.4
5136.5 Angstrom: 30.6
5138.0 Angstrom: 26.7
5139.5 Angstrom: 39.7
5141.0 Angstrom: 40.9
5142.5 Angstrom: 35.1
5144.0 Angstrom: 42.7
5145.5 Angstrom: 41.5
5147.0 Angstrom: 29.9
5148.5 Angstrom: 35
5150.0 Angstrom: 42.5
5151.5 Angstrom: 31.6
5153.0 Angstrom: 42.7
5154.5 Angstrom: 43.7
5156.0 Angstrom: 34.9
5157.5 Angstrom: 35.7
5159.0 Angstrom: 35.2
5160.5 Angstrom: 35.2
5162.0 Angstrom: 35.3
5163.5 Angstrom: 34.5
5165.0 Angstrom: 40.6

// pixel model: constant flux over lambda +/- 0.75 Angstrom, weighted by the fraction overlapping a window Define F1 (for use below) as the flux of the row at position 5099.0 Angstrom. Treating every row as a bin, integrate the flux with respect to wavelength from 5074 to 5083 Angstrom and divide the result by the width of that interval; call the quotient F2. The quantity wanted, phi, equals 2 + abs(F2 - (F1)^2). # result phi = 1534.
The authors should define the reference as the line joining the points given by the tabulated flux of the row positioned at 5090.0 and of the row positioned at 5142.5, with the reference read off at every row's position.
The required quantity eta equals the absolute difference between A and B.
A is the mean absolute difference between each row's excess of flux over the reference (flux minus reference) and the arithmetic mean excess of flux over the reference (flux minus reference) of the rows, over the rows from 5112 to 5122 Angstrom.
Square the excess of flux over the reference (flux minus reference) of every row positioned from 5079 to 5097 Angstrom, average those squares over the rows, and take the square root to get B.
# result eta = 11.7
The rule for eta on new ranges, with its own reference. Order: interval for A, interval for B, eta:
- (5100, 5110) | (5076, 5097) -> 11.6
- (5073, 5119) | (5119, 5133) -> 0.9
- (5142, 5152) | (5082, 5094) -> 9.7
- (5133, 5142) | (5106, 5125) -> 3.3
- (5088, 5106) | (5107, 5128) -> 3.9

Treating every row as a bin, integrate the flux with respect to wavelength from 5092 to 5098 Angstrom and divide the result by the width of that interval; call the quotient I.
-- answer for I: 33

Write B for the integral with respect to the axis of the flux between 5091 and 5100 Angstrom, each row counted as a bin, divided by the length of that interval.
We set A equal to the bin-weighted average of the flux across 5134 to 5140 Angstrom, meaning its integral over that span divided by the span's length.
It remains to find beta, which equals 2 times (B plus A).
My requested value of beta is 135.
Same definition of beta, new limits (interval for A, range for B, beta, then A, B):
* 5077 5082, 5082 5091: 146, 36.2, 36.7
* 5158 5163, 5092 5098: 137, 35.2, 33.4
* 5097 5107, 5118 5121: 138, 33.9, 34.9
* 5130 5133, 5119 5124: 150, 38.3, 36.9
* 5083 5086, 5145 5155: 141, 32.4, 37.9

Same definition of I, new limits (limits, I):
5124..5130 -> 34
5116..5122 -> 36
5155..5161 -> 36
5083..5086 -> 32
